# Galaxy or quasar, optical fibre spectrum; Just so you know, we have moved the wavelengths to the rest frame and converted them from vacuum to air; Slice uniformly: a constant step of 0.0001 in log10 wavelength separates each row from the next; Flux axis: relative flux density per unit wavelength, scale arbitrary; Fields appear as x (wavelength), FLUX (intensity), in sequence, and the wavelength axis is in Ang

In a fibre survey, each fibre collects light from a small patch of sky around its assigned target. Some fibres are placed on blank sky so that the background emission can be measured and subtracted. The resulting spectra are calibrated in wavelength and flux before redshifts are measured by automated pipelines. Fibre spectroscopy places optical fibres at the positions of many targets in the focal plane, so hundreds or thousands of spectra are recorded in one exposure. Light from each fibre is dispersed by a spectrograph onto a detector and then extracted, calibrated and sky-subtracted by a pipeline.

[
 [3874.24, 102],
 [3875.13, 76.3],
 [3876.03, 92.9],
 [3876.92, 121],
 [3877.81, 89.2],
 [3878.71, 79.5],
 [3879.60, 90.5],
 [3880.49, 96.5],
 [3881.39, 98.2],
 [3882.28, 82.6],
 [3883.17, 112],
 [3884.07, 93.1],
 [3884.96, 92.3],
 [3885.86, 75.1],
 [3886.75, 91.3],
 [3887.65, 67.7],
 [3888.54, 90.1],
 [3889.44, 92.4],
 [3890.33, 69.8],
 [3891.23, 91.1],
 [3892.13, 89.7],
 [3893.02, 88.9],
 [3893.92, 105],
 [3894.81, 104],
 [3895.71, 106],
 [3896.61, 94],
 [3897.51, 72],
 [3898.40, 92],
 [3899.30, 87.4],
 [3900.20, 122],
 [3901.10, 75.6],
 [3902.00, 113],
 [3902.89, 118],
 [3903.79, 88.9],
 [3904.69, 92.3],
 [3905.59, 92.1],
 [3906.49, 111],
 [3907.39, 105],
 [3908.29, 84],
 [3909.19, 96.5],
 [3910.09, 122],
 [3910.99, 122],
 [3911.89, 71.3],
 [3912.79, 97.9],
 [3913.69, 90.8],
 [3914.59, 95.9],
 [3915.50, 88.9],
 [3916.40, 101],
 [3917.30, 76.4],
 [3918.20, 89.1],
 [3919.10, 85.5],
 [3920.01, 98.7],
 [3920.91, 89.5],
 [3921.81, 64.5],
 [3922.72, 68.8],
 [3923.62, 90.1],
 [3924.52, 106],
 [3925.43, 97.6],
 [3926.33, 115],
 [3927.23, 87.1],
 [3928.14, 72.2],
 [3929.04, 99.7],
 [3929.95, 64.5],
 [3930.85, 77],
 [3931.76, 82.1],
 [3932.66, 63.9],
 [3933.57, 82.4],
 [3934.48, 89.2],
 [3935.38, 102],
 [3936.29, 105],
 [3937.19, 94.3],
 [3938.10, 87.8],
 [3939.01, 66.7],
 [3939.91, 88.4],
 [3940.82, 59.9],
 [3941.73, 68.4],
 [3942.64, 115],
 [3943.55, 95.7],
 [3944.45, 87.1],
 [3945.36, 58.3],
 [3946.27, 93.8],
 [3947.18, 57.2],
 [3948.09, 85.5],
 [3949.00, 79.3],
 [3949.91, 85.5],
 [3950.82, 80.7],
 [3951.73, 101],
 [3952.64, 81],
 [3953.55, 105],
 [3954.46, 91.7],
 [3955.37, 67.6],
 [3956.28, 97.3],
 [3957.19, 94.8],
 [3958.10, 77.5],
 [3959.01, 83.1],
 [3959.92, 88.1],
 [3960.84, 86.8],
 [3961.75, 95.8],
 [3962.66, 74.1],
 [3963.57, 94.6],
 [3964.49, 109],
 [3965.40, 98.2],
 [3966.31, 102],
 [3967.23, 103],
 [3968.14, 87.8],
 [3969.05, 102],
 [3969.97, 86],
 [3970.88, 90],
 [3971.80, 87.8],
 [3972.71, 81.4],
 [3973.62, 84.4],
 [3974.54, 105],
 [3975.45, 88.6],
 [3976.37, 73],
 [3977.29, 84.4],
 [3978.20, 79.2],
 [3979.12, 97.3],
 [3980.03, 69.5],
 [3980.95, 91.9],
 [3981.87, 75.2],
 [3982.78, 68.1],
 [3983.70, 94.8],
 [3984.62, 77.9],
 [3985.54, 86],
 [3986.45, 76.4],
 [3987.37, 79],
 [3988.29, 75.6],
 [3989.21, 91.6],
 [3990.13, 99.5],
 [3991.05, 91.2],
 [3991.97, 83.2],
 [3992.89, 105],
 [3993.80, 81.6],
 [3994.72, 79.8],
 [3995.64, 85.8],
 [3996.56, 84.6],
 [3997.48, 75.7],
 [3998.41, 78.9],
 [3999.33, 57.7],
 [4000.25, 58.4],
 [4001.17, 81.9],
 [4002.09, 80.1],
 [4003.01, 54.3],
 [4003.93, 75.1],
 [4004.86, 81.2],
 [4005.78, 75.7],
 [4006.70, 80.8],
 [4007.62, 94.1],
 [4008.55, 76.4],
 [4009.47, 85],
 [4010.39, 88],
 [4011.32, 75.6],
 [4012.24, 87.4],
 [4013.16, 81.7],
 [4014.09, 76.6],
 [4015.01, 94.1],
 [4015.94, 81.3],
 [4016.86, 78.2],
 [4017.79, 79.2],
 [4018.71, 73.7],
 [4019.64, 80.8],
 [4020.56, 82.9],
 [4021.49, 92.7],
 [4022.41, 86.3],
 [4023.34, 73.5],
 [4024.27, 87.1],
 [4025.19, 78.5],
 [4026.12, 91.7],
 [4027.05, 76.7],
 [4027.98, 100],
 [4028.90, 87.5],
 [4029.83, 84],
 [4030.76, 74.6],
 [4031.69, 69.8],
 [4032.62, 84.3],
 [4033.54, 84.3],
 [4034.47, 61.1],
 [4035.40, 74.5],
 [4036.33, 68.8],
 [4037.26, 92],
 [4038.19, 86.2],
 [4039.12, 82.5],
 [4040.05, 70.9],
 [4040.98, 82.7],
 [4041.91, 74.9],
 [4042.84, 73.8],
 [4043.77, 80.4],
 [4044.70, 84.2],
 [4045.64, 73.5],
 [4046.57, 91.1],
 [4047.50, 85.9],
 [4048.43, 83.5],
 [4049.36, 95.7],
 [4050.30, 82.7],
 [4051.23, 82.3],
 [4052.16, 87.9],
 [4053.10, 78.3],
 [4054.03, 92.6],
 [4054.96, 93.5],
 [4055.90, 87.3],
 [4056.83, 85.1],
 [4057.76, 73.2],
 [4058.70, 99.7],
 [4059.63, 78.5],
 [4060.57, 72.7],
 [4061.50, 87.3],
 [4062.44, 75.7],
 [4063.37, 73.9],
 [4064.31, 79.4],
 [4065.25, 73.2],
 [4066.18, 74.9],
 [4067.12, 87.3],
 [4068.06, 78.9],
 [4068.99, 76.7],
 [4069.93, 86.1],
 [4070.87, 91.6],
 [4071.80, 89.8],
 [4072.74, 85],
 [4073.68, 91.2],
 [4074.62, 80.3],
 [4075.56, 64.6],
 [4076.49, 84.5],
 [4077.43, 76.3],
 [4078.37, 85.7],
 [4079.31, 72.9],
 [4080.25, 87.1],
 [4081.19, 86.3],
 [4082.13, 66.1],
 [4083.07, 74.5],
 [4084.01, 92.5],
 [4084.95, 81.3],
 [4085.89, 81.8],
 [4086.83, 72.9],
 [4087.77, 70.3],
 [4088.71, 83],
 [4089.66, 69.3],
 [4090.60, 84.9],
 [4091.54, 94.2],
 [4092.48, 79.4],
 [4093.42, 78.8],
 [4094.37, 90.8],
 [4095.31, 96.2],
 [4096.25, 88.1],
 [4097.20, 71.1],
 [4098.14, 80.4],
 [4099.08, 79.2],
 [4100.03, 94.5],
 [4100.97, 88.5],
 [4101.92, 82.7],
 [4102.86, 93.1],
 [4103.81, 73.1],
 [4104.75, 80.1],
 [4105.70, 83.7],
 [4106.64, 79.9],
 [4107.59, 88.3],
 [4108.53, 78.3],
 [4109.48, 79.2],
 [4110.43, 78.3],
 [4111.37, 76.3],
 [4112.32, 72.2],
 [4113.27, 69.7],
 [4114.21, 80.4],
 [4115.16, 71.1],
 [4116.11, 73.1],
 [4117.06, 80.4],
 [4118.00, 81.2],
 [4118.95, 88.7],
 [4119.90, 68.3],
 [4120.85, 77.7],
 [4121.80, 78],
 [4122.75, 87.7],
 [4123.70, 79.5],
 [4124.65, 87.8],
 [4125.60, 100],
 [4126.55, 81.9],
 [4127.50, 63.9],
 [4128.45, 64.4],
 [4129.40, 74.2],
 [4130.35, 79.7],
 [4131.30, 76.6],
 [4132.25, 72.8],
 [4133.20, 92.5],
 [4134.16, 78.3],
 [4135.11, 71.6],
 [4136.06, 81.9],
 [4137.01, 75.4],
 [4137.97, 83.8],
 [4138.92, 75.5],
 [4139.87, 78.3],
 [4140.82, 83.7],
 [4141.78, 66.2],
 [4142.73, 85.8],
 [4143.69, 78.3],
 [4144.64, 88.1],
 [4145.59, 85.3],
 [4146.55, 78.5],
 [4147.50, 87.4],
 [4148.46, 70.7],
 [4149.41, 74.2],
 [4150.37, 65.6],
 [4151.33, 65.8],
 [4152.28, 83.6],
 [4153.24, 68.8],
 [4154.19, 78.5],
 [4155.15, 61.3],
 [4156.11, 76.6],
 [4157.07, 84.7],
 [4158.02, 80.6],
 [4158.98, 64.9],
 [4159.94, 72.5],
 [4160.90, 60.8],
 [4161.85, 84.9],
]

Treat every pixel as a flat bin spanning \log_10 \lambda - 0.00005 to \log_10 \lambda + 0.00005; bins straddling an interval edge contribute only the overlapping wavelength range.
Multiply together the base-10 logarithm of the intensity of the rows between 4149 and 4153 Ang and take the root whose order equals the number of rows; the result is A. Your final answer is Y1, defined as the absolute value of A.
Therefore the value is 1.86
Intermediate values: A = 1.86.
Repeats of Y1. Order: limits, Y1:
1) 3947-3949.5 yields 1.86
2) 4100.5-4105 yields 1.92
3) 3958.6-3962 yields 1.95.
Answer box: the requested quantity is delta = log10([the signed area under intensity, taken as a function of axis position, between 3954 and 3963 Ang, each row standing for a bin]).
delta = 2.89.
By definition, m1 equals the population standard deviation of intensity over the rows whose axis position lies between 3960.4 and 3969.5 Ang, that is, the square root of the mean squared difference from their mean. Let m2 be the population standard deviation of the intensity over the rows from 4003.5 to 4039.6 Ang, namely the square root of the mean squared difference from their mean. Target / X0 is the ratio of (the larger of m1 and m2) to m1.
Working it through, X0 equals 1.00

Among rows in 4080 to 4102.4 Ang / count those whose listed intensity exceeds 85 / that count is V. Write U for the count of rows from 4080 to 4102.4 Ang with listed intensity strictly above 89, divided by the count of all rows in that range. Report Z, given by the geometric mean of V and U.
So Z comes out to 1.4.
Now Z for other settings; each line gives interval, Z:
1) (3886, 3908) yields 3.8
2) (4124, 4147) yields 0.7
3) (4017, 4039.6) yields 1.2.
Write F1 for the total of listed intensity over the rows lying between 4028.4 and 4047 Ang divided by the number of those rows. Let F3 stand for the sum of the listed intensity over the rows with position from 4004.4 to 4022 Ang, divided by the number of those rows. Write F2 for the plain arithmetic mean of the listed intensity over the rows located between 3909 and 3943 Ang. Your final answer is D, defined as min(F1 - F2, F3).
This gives -10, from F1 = 79.1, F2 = 89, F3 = 82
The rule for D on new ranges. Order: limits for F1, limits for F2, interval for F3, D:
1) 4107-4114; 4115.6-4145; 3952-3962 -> -2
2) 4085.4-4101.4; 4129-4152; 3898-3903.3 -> 5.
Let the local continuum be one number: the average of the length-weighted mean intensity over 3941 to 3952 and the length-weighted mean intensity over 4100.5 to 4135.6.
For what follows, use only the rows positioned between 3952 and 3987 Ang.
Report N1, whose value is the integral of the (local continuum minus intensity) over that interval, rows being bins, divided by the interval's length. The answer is -7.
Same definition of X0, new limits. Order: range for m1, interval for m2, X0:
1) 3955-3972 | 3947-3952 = 1.26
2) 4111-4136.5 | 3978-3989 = 1.12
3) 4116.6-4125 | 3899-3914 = 2.60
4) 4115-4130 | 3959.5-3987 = 1.15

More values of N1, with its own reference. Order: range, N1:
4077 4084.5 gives 1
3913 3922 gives -8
